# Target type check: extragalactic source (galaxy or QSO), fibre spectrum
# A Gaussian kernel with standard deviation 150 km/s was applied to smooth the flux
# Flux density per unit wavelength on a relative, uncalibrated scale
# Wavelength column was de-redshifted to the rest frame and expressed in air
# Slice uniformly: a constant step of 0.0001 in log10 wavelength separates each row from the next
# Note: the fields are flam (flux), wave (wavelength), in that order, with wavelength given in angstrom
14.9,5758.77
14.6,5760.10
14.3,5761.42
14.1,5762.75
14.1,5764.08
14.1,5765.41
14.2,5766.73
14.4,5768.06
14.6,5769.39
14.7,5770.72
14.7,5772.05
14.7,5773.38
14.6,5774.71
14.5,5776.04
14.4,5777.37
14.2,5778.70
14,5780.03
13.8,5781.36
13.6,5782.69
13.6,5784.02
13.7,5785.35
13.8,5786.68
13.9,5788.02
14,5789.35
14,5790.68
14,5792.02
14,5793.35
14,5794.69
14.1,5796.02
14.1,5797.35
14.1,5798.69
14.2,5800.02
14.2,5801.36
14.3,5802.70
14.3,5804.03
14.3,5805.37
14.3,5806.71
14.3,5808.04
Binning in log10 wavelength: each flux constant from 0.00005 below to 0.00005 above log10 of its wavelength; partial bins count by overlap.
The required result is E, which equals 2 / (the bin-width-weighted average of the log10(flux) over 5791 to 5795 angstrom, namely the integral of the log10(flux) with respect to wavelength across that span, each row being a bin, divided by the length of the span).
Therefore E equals 1.75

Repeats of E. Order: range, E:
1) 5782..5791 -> 1.75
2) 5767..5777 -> 1.72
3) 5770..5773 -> 1.72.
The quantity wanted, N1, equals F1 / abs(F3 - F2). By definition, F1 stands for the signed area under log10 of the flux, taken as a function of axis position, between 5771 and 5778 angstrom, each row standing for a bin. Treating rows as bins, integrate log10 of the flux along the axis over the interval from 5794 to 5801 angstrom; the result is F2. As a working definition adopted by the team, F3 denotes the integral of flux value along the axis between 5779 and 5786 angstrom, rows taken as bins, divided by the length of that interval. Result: 1.42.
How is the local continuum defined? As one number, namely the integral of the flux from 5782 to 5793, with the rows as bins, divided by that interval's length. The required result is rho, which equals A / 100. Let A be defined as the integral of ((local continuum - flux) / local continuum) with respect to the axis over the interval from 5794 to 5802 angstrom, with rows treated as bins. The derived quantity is -0.0016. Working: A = -0.16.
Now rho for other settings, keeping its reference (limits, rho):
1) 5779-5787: 0.0004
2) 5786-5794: -0.0007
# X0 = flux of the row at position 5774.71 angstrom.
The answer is 14.6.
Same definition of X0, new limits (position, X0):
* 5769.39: 14.6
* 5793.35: 14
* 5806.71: 14.3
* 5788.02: 13.9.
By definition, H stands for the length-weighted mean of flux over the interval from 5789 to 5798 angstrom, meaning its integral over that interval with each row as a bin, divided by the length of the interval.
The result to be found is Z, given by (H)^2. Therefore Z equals 197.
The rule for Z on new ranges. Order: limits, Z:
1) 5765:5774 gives 210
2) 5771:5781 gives 208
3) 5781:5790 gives 190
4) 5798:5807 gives 202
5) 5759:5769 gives 204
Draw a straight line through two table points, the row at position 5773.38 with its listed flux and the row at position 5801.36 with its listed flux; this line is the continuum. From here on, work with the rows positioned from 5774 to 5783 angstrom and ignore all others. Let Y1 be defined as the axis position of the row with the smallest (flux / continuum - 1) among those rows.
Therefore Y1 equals 5782.69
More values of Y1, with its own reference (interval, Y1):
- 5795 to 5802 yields 5796.02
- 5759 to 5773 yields 5762.75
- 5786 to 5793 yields 5786.68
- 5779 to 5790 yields 5782.69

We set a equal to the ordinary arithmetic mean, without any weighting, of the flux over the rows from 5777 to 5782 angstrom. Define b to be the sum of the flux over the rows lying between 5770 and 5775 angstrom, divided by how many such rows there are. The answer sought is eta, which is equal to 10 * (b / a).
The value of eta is 10.4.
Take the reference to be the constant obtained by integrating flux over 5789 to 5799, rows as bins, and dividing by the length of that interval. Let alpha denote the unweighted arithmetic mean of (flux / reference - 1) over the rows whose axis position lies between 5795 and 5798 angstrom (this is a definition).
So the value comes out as 0.005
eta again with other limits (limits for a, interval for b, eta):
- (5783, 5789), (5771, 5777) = 10.6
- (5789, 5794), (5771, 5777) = 10.4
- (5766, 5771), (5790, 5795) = 9.7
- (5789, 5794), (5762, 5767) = 10.1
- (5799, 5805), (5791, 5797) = 9.8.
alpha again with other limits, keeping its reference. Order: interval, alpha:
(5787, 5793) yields -0.004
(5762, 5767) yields 0.006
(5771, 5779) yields 0.034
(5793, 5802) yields 0.005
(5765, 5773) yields 0.030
